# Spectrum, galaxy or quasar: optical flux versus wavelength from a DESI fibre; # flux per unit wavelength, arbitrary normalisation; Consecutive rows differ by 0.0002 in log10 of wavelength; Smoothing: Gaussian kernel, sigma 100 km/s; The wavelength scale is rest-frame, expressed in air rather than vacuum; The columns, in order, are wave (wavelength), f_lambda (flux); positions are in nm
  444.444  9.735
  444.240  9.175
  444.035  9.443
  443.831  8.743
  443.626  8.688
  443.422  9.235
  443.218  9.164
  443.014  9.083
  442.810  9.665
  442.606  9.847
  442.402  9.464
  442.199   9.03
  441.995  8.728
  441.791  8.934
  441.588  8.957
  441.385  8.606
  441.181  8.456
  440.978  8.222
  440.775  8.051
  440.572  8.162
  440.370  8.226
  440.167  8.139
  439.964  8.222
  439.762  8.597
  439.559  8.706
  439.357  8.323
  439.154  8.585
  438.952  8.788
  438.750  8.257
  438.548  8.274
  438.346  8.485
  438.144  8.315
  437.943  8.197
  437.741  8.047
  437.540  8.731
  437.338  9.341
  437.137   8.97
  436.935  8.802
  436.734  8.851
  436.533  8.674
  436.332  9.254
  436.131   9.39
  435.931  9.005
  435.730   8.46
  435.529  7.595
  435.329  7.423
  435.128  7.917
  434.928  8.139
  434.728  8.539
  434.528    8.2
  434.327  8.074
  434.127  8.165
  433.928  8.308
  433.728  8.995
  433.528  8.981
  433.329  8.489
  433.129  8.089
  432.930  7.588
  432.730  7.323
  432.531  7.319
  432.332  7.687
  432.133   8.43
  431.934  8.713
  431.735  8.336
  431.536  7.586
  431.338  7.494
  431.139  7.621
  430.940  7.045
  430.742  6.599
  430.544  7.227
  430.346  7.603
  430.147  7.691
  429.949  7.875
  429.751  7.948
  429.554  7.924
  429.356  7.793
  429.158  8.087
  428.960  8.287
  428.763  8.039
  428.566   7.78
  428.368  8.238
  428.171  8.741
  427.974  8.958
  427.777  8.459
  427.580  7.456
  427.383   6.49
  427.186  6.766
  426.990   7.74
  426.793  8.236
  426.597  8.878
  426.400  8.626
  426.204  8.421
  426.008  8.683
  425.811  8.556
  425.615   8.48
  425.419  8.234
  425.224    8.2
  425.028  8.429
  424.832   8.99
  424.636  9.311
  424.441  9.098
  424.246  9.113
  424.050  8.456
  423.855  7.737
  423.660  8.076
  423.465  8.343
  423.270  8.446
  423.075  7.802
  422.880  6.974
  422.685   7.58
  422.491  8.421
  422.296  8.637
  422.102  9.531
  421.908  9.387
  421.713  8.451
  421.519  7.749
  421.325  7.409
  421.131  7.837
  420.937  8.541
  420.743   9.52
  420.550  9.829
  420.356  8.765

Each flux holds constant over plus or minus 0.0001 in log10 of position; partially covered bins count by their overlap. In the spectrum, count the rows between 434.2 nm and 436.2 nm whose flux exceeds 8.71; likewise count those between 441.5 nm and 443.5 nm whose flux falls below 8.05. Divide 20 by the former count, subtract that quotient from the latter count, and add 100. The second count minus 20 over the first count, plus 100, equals 90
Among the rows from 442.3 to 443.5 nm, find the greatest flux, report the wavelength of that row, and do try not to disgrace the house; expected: 442.606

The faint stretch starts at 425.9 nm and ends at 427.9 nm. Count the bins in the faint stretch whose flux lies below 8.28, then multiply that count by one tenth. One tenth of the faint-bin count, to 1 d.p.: 0.5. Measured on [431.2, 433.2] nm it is 0.7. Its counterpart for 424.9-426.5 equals 0.2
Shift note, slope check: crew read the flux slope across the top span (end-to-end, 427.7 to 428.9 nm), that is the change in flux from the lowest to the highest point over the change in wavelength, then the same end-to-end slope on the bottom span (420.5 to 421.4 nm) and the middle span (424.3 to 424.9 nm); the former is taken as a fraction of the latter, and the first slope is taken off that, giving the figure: 12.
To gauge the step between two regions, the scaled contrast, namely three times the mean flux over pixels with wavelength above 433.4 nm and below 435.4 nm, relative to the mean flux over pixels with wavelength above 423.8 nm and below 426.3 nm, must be 2.89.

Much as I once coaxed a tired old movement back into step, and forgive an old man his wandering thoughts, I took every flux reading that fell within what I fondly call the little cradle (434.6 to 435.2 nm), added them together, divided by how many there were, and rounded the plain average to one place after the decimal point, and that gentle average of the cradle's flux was 8.2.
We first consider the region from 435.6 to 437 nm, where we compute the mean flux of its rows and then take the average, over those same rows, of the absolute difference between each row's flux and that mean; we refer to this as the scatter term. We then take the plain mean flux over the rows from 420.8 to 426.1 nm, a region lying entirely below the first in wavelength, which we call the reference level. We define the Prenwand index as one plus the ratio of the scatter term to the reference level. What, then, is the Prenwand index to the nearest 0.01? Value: 1.03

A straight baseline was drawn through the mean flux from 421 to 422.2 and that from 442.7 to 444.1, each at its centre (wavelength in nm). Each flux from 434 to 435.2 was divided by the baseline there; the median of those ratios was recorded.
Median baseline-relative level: 0.92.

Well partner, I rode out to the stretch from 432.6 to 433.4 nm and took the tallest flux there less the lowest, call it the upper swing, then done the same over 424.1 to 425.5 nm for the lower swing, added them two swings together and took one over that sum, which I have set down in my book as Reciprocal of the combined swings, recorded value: 0.44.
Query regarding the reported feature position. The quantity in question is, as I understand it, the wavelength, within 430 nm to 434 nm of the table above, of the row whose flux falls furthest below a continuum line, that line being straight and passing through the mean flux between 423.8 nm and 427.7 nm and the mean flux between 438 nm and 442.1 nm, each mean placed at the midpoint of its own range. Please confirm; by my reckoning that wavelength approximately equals 430.742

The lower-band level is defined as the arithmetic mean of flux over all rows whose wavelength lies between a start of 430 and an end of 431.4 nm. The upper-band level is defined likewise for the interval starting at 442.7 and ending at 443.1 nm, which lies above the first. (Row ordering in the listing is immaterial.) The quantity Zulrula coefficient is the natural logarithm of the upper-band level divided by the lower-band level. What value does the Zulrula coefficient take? 0.247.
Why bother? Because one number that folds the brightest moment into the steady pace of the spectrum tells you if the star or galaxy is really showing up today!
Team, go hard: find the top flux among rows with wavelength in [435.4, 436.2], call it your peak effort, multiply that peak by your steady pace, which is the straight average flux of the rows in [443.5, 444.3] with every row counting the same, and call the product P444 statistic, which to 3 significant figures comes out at 84.6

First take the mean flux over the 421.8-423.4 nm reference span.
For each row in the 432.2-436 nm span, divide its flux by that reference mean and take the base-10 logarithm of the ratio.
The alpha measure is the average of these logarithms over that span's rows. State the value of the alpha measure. -0.013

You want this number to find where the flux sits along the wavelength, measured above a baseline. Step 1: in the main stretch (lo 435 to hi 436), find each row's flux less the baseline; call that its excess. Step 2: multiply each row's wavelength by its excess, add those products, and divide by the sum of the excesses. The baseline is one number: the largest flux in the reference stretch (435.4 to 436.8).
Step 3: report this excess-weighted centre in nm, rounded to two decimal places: 435.43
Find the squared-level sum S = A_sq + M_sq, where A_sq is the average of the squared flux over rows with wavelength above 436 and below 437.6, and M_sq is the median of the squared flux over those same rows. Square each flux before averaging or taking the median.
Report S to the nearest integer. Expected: 161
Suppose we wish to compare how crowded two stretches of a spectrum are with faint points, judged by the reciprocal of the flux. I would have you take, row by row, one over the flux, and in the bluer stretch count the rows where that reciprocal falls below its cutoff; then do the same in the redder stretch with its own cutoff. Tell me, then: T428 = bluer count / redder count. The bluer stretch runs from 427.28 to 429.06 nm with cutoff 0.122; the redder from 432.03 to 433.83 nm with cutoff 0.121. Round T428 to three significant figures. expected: 1.25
